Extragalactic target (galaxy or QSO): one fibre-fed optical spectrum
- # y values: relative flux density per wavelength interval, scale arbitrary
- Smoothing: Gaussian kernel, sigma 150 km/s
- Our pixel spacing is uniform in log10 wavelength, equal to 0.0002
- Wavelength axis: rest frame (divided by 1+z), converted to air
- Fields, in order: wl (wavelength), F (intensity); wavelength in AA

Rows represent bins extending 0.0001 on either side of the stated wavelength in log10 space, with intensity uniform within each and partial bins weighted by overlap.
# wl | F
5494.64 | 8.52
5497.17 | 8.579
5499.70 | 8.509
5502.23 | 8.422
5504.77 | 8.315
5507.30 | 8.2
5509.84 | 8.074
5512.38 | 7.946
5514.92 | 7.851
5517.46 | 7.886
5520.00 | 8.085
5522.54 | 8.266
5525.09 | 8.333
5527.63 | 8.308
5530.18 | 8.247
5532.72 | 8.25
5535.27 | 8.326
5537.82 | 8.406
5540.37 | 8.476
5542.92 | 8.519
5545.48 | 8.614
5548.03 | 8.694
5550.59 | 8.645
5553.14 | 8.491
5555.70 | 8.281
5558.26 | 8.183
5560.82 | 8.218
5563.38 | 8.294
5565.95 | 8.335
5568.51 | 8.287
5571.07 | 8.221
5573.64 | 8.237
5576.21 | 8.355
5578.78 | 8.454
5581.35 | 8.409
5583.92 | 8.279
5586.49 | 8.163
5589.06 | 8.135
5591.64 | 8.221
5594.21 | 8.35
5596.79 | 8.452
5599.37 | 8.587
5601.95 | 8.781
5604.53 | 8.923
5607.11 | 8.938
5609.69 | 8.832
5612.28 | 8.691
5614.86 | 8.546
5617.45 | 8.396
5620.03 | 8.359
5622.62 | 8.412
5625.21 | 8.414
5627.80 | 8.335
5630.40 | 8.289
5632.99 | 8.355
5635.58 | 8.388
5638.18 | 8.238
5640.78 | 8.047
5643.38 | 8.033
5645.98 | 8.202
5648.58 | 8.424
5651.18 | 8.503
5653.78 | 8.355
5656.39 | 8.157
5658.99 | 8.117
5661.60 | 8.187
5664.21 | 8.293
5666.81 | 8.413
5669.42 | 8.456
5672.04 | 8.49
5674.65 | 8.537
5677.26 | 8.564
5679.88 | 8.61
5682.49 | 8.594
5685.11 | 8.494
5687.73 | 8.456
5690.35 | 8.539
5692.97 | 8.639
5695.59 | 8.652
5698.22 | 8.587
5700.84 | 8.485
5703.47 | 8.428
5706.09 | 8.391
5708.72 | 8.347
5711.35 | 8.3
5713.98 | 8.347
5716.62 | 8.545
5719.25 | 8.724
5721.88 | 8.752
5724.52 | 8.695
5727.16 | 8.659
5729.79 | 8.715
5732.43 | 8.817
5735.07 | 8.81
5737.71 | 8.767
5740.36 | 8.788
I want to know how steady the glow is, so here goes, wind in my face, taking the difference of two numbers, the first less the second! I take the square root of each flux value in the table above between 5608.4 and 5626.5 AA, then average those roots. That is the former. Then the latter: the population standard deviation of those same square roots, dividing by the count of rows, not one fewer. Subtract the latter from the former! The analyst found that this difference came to 2.89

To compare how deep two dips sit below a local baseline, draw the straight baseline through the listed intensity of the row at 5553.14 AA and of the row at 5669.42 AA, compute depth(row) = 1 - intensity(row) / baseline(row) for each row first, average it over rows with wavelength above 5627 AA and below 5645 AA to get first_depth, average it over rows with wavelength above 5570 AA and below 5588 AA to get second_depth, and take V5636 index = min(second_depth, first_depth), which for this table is 0.021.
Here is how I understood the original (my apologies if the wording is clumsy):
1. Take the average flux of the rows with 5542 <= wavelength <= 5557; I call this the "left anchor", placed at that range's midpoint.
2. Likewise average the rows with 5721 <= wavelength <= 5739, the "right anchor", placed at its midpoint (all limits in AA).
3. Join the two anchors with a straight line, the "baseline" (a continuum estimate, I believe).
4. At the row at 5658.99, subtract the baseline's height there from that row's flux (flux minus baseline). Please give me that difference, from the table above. -0.55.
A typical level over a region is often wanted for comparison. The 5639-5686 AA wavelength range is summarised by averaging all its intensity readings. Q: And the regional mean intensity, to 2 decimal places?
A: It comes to 8.36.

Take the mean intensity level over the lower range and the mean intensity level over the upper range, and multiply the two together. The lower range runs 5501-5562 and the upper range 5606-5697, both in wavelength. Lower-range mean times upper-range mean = 69.9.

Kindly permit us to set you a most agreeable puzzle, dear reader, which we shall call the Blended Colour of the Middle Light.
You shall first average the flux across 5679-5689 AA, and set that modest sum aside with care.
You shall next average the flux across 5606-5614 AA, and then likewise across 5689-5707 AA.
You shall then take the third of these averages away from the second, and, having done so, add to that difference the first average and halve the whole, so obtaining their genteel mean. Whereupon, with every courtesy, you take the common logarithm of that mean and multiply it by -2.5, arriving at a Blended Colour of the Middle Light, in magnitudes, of -1.61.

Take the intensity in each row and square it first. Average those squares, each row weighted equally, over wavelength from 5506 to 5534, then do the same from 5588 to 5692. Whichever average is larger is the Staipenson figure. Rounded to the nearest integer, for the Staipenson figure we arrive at 71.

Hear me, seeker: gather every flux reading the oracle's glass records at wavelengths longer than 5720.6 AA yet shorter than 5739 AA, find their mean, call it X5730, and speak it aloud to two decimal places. 8.75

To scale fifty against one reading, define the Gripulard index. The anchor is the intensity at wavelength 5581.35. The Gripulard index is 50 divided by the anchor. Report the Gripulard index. 5.95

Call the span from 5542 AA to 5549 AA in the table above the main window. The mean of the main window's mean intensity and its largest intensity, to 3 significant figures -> 8.65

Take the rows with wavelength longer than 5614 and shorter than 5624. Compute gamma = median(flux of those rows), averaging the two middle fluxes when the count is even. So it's 8.40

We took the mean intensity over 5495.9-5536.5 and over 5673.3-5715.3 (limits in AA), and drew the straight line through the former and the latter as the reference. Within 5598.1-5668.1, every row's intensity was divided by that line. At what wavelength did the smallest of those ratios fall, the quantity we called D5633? 5643.38 AA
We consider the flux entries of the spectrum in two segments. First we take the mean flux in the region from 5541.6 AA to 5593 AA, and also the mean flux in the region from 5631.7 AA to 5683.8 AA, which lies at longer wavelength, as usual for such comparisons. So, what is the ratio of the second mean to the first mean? 1.00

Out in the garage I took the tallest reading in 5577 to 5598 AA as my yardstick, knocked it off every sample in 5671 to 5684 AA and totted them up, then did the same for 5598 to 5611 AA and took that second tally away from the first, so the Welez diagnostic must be -1.3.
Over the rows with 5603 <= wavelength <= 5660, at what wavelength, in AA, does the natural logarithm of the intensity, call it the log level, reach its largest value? 5607.11 AA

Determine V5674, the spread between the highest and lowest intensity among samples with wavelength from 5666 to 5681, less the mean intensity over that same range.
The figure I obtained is -8.31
